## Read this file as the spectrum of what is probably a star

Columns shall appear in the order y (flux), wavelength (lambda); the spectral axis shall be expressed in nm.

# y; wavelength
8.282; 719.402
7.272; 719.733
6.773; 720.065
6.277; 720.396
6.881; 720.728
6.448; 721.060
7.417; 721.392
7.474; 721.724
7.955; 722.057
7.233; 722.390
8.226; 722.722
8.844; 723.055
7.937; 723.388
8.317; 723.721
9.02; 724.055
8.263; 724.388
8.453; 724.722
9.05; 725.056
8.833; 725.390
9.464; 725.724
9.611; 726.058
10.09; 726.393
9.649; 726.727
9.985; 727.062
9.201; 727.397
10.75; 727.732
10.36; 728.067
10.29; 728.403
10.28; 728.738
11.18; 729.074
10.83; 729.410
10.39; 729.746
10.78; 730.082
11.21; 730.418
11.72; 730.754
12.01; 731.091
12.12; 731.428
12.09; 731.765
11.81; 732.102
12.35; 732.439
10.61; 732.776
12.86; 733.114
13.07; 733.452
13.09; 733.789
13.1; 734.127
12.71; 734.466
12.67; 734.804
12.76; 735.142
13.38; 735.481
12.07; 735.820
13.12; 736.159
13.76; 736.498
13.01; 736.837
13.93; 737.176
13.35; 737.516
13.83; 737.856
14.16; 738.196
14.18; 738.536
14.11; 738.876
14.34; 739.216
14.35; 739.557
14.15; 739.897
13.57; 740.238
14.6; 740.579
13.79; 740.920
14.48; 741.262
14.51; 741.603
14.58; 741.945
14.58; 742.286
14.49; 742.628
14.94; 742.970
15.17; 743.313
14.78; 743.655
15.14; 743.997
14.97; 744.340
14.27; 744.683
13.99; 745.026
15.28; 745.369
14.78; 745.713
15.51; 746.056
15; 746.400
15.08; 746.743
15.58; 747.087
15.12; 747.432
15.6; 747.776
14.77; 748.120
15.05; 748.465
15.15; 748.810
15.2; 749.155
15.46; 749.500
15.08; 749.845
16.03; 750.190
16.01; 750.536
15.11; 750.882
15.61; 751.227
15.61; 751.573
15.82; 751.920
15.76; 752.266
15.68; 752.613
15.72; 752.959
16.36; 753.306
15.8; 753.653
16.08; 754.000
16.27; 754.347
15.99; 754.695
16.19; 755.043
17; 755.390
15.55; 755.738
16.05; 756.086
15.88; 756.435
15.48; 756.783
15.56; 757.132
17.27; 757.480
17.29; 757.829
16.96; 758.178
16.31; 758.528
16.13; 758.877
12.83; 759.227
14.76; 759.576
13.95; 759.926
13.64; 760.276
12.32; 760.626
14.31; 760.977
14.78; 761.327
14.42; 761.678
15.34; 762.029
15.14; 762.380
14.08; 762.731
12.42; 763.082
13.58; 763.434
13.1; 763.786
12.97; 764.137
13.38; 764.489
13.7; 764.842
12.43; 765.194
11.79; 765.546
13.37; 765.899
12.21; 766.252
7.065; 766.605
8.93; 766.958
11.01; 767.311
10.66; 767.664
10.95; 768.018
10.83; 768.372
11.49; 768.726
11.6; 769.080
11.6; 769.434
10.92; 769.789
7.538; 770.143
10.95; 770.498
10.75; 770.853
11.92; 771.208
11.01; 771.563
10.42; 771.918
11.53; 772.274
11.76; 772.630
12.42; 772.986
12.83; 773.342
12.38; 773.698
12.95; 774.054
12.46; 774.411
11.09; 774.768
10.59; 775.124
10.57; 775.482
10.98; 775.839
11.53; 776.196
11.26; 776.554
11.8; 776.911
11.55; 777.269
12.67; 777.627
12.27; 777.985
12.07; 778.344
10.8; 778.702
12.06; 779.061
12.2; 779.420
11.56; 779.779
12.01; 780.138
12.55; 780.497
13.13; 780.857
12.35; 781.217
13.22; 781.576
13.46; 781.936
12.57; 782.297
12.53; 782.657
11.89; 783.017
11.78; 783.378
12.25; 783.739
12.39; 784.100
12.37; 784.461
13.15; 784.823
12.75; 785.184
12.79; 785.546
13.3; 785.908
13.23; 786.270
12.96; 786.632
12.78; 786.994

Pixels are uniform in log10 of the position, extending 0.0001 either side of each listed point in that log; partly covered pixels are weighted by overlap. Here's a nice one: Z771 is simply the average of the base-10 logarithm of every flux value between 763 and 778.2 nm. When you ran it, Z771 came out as 1.06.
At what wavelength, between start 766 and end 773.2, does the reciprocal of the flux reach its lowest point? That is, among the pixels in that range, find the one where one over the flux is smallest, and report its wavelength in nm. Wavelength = 772.986 nm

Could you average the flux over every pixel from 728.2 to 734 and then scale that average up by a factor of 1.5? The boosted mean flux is 17.4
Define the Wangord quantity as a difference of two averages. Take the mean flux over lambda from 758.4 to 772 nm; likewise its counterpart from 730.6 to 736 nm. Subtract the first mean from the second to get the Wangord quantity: 0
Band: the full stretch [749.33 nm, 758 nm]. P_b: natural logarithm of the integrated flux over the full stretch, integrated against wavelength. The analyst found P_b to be 4.9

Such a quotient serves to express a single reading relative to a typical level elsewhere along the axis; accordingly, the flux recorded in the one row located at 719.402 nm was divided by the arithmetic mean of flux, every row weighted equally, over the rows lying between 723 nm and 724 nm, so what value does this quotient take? 1.0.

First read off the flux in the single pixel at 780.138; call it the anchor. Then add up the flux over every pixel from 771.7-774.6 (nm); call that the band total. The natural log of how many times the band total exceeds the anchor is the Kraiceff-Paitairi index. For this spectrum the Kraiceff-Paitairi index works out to 2.086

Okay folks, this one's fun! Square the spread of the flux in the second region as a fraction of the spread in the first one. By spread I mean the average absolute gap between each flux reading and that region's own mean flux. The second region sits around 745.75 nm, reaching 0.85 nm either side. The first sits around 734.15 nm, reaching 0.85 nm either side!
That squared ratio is 5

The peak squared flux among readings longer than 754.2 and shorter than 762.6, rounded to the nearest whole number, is 299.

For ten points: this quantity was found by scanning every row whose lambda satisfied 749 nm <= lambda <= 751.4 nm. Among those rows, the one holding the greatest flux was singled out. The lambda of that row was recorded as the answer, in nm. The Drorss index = 750.190 nm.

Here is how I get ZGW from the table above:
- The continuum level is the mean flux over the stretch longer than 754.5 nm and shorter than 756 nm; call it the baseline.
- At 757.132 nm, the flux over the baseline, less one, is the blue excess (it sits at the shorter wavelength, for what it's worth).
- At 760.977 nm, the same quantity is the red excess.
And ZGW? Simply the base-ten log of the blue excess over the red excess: -0.48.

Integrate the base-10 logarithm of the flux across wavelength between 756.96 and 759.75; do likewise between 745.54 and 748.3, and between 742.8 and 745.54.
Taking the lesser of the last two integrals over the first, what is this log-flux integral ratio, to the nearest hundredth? 0.96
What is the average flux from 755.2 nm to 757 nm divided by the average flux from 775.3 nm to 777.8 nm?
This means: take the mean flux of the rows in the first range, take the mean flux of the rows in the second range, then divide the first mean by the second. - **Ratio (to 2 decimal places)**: 1.39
